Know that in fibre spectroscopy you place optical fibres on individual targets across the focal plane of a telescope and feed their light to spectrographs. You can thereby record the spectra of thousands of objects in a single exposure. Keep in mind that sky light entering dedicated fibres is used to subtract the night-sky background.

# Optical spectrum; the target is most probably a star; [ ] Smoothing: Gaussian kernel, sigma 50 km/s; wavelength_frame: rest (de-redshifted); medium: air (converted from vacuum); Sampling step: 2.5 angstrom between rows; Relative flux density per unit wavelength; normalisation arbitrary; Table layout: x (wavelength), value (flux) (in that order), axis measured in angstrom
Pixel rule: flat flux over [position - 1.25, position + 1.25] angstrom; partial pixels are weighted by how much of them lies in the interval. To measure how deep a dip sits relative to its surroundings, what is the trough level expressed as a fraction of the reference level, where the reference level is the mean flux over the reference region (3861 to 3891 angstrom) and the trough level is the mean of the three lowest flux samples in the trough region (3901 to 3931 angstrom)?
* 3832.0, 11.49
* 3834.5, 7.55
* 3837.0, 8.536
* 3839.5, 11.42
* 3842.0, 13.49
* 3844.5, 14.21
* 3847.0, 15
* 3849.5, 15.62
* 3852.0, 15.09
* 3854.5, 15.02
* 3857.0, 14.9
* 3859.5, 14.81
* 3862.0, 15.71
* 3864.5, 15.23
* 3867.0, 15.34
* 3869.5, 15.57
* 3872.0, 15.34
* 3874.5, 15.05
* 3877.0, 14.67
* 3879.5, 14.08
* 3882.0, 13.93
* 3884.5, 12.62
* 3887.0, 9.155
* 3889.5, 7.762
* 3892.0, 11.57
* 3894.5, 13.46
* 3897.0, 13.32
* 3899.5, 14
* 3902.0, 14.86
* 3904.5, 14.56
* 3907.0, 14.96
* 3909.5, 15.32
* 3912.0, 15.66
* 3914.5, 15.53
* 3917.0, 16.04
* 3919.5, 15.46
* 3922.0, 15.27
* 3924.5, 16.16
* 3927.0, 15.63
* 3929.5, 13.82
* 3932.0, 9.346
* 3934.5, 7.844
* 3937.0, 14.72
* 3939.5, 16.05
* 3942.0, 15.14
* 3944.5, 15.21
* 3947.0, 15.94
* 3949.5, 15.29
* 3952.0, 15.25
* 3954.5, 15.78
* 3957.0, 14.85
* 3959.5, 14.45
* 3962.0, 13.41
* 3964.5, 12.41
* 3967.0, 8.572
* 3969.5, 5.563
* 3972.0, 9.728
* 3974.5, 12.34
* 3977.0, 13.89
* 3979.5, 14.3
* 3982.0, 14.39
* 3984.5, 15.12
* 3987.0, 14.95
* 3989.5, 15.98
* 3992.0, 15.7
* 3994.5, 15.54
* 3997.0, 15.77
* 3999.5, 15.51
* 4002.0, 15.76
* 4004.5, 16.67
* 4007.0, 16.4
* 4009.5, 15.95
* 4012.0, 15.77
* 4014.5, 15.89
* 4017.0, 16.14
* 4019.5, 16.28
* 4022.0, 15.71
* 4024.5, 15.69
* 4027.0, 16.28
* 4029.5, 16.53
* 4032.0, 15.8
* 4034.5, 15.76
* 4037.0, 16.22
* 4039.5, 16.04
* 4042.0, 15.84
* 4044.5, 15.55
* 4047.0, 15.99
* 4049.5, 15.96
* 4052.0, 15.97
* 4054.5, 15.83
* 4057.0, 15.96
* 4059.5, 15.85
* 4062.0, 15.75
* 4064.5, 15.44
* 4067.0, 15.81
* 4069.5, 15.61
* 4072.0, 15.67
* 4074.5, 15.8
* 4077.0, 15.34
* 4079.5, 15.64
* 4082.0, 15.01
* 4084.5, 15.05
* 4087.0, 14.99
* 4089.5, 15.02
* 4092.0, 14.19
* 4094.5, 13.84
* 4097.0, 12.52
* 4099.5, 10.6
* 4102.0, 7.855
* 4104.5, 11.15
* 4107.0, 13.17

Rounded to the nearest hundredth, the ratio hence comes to 1.05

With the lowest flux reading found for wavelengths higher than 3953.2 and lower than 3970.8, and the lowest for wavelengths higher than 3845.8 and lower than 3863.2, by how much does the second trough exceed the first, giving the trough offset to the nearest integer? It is 9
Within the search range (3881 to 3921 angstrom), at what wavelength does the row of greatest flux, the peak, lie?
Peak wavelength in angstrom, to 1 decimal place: 3917.0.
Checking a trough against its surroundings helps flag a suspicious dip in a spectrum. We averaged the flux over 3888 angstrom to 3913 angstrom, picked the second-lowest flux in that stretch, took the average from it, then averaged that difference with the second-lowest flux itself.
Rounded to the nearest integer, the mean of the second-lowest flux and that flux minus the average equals 5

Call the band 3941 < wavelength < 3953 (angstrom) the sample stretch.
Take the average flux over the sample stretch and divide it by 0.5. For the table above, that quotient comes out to 30.7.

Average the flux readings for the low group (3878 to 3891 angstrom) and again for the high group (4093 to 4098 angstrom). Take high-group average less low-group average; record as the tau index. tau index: 1.7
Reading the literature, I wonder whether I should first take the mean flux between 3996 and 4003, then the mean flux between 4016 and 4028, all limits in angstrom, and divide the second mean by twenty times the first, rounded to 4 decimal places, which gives 0.0511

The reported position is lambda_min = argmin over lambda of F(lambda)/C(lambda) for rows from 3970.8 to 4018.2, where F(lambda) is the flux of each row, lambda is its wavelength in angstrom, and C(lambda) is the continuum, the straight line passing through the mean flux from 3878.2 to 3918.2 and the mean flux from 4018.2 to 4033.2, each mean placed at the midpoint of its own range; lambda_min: 3972.0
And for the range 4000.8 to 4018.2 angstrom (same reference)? 4012.0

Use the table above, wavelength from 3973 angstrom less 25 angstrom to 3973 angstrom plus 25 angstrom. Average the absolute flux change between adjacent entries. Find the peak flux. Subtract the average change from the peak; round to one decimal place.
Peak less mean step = 14.8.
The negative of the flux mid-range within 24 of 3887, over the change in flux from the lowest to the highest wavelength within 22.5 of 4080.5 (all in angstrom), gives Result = 1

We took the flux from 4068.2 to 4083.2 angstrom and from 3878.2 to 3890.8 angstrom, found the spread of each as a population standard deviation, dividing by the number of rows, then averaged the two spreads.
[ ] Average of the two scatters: 1.42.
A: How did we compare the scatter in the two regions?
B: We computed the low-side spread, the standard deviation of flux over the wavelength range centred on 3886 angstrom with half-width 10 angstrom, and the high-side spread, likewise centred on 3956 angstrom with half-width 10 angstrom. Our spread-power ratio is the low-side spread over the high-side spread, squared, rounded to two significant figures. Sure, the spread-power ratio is 4.2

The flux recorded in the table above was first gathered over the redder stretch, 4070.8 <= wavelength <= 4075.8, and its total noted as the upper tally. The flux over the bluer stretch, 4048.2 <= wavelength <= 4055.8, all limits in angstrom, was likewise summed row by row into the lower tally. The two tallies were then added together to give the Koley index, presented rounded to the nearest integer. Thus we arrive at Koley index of 79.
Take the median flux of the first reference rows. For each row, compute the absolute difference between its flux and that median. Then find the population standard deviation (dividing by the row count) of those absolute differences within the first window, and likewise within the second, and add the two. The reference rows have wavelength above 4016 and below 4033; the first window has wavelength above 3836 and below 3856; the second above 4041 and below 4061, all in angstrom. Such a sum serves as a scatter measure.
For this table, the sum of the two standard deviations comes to 2.4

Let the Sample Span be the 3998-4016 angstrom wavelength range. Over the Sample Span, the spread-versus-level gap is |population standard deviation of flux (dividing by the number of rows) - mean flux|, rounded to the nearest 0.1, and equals 15.6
